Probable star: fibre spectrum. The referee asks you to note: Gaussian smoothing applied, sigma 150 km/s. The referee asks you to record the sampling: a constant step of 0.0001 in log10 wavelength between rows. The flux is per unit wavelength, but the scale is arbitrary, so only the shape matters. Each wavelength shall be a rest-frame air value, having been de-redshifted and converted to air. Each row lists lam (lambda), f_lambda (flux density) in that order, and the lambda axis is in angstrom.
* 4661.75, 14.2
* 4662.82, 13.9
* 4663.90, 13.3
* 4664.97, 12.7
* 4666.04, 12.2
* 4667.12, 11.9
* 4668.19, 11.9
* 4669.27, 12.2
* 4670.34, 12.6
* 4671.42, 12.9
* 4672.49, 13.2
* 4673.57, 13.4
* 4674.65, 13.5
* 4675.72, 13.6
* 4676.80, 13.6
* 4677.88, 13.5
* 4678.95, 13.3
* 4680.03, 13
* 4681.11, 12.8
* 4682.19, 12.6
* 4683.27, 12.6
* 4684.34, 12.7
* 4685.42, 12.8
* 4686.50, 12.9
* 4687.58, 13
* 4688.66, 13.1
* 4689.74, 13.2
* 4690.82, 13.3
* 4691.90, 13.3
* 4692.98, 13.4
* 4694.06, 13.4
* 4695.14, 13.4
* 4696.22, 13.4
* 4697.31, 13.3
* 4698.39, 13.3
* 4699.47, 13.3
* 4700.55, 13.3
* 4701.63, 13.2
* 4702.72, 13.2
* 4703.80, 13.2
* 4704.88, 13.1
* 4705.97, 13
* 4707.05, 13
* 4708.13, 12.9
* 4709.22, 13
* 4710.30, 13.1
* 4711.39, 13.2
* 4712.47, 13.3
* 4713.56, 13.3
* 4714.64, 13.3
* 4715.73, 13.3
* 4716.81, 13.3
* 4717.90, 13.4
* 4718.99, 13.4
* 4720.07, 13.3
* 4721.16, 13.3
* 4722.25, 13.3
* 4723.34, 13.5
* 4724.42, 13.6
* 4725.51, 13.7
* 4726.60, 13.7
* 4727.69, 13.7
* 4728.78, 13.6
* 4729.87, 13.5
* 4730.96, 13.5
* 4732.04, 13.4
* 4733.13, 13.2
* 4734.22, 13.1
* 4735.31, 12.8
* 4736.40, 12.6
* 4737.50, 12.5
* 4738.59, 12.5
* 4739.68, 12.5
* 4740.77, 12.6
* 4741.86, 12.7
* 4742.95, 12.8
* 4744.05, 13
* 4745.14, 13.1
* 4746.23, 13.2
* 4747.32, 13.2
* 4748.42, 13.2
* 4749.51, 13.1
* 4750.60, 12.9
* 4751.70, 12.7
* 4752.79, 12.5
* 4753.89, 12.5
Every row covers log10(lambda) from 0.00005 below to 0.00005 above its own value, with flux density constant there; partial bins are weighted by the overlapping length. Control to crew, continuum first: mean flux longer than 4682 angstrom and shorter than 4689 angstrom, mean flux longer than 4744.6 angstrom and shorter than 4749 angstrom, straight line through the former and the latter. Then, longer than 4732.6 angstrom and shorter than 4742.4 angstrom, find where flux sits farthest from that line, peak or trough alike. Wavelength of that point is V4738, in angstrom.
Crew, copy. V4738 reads 4739.68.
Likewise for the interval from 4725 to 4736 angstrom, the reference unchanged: 4725.51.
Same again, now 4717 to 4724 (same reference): 4723.34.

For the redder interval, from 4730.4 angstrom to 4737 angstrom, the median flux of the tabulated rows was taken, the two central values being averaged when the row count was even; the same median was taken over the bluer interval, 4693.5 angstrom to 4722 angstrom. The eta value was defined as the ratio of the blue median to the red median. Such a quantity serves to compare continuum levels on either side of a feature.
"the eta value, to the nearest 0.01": 1.01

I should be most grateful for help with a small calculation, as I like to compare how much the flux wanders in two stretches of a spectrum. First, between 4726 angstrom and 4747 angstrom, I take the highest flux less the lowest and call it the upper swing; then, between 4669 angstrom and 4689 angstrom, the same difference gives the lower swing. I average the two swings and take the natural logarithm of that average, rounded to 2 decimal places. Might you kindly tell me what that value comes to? 0.26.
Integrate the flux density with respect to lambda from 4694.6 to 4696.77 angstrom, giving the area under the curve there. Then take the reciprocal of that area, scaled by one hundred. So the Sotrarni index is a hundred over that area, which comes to 3.45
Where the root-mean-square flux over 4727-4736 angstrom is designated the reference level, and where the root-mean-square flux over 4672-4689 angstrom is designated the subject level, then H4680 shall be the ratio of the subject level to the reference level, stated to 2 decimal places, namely 0.98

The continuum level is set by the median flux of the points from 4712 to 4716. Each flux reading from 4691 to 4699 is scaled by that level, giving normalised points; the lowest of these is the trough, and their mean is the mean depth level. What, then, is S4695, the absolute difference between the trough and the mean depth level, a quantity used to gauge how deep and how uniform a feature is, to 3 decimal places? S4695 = 0.004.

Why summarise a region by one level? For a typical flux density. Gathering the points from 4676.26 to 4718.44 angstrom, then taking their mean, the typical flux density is 13.2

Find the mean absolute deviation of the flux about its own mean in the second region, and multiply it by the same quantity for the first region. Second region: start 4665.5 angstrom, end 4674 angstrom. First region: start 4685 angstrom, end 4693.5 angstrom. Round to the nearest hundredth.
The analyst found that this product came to 0.09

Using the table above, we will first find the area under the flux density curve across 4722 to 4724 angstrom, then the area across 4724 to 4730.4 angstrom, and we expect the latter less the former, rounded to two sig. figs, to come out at 60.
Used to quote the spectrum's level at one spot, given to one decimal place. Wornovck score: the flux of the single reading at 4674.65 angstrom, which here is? 13.5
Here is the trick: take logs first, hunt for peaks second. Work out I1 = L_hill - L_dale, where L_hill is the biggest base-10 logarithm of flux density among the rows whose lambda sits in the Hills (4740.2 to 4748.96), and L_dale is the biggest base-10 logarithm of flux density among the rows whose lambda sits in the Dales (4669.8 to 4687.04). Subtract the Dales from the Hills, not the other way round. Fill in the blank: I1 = -0.013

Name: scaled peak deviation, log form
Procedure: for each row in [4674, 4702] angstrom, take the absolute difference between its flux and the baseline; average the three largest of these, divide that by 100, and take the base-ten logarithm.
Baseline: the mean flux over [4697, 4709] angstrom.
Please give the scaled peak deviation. -2.28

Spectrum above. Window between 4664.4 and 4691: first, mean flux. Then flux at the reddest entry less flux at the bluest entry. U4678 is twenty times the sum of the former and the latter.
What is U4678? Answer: 270.0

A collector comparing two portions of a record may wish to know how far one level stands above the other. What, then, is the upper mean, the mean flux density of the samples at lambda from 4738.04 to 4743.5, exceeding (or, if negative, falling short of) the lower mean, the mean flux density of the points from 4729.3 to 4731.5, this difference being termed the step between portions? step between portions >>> -0.9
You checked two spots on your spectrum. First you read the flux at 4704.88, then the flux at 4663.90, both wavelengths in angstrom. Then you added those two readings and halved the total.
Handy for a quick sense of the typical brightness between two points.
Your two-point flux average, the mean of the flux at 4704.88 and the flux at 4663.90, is 13.2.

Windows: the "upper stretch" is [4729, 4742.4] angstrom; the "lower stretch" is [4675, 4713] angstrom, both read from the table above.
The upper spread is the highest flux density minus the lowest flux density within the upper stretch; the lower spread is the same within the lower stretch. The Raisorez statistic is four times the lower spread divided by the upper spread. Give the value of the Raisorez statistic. 4.0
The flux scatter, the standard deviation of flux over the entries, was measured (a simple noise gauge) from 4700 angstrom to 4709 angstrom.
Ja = 0.1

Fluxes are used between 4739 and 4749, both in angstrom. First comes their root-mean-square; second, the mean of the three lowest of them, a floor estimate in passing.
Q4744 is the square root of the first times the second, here 12.8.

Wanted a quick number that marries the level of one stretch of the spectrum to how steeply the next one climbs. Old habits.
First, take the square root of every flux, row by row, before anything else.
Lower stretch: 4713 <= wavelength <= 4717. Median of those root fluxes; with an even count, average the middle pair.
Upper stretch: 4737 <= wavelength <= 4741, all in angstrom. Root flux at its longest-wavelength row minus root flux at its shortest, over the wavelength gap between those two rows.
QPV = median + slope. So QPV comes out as 3.65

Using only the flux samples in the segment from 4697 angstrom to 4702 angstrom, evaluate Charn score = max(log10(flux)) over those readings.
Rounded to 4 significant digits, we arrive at 1.124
